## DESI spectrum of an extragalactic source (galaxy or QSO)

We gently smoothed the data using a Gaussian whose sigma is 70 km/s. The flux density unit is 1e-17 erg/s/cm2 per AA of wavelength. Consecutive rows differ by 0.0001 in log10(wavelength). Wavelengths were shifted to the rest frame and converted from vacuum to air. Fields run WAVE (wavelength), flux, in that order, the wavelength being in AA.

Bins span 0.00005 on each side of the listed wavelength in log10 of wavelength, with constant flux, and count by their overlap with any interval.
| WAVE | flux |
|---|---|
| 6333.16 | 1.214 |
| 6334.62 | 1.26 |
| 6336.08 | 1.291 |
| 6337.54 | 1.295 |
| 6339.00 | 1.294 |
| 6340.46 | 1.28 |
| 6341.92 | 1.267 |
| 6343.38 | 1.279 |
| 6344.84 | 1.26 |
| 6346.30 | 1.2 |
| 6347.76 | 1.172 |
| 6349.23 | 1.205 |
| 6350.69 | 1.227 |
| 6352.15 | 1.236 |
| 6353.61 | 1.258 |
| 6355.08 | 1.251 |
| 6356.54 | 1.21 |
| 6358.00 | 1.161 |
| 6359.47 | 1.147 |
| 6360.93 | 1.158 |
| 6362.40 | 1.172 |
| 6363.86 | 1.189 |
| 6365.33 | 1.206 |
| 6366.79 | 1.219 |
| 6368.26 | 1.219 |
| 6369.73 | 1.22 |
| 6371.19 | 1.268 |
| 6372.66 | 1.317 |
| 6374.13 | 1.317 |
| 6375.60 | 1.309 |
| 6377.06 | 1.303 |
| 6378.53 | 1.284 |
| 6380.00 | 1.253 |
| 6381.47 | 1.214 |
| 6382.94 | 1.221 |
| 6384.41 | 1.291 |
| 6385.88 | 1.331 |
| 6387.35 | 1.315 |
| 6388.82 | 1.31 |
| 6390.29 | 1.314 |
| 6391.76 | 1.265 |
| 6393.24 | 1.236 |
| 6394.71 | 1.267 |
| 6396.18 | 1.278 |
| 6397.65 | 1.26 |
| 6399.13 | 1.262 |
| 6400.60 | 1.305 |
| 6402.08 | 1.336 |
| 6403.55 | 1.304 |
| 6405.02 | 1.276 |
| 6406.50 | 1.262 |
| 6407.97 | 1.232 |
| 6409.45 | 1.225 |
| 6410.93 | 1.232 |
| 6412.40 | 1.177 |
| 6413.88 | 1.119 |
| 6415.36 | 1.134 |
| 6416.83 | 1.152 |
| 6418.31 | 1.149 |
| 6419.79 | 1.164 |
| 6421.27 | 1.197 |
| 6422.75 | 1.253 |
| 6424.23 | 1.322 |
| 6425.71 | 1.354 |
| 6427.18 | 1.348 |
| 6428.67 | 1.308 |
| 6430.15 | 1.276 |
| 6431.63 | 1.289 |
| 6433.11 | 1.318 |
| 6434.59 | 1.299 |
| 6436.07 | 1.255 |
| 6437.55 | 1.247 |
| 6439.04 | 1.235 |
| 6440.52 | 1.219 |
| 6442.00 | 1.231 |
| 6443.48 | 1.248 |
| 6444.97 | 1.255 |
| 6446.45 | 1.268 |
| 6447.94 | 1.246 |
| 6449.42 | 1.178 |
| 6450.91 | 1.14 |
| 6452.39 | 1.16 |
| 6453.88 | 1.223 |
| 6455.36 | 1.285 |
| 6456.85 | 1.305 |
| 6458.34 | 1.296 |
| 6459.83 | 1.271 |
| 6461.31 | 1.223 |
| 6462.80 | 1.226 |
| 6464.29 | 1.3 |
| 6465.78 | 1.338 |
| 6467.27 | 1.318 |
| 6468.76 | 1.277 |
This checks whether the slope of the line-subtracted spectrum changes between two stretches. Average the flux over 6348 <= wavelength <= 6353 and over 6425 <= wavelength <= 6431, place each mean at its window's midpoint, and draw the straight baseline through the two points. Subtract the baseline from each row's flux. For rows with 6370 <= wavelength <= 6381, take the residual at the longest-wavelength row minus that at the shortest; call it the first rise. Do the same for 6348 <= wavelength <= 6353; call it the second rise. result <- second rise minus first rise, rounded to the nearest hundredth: 0.05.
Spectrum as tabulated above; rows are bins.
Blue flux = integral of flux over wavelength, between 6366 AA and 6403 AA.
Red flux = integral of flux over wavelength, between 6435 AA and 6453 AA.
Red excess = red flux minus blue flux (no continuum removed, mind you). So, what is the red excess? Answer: -25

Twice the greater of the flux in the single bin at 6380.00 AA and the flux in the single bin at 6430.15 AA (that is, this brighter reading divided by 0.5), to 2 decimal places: 2.55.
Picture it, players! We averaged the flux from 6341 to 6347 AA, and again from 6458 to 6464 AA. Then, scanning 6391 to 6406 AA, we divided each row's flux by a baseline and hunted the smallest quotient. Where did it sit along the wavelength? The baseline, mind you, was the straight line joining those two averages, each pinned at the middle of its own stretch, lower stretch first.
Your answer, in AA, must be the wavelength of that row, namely 6393.24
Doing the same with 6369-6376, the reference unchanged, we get 6369.73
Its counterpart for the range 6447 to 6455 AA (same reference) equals 6450.91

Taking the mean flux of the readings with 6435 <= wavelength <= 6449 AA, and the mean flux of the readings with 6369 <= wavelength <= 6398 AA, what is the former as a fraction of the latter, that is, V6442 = 0.97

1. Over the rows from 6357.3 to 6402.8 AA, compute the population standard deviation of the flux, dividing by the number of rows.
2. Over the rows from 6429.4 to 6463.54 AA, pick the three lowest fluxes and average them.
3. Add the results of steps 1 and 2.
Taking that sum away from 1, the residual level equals -0.21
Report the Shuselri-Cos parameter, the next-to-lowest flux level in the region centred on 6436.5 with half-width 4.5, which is 1.235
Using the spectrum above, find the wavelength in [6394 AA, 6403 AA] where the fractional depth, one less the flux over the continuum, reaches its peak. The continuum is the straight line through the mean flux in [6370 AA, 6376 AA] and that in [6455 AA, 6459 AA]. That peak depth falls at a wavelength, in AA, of 6397.65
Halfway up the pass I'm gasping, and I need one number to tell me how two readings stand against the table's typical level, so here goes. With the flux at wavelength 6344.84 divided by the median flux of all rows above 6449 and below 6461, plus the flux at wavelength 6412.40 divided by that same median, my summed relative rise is 1.954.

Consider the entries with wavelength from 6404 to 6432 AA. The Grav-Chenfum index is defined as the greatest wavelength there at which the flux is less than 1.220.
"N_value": 6421.27 AA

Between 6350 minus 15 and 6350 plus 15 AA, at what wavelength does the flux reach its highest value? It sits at 6337.54 AA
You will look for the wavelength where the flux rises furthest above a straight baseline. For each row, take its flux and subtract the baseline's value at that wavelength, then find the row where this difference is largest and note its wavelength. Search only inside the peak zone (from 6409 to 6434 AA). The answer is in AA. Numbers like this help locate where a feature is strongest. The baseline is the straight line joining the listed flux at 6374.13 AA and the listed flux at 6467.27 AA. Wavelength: 6425.71 AA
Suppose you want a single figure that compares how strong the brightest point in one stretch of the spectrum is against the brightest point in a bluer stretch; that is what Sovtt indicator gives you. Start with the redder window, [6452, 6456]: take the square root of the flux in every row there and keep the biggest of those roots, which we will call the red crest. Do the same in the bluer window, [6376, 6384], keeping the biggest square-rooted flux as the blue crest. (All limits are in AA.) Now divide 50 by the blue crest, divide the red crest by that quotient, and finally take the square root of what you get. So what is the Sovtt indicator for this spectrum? 0.1609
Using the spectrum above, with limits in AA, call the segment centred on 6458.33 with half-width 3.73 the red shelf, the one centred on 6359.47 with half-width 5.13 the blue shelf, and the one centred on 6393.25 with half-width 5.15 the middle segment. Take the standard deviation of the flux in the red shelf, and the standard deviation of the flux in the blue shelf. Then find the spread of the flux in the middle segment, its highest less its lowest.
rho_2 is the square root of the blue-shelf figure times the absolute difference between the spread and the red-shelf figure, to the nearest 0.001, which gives 0.041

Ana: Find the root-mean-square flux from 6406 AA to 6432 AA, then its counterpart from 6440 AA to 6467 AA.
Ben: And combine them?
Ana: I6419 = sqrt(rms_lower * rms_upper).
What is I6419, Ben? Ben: 1.241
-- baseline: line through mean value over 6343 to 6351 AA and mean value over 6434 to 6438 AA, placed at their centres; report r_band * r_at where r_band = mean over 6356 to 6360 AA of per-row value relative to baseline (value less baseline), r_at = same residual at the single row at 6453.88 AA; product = 0.0030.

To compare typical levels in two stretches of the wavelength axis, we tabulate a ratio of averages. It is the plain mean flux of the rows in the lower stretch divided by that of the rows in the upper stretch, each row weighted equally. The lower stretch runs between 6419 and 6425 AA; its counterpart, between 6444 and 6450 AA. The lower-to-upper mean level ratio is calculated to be 1.00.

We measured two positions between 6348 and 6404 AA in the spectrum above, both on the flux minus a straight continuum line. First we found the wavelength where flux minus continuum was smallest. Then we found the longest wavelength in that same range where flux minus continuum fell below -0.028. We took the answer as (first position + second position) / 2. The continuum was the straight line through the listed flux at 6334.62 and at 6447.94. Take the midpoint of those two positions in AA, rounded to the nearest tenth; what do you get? 6371.2 AA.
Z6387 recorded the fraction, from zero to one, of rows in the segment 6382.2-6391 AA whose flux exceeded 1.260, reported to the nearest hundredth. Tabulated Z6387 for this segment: 0.83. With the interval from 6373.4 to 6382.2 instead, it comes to 0.67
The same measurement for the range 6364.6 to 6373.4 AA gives 0.33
